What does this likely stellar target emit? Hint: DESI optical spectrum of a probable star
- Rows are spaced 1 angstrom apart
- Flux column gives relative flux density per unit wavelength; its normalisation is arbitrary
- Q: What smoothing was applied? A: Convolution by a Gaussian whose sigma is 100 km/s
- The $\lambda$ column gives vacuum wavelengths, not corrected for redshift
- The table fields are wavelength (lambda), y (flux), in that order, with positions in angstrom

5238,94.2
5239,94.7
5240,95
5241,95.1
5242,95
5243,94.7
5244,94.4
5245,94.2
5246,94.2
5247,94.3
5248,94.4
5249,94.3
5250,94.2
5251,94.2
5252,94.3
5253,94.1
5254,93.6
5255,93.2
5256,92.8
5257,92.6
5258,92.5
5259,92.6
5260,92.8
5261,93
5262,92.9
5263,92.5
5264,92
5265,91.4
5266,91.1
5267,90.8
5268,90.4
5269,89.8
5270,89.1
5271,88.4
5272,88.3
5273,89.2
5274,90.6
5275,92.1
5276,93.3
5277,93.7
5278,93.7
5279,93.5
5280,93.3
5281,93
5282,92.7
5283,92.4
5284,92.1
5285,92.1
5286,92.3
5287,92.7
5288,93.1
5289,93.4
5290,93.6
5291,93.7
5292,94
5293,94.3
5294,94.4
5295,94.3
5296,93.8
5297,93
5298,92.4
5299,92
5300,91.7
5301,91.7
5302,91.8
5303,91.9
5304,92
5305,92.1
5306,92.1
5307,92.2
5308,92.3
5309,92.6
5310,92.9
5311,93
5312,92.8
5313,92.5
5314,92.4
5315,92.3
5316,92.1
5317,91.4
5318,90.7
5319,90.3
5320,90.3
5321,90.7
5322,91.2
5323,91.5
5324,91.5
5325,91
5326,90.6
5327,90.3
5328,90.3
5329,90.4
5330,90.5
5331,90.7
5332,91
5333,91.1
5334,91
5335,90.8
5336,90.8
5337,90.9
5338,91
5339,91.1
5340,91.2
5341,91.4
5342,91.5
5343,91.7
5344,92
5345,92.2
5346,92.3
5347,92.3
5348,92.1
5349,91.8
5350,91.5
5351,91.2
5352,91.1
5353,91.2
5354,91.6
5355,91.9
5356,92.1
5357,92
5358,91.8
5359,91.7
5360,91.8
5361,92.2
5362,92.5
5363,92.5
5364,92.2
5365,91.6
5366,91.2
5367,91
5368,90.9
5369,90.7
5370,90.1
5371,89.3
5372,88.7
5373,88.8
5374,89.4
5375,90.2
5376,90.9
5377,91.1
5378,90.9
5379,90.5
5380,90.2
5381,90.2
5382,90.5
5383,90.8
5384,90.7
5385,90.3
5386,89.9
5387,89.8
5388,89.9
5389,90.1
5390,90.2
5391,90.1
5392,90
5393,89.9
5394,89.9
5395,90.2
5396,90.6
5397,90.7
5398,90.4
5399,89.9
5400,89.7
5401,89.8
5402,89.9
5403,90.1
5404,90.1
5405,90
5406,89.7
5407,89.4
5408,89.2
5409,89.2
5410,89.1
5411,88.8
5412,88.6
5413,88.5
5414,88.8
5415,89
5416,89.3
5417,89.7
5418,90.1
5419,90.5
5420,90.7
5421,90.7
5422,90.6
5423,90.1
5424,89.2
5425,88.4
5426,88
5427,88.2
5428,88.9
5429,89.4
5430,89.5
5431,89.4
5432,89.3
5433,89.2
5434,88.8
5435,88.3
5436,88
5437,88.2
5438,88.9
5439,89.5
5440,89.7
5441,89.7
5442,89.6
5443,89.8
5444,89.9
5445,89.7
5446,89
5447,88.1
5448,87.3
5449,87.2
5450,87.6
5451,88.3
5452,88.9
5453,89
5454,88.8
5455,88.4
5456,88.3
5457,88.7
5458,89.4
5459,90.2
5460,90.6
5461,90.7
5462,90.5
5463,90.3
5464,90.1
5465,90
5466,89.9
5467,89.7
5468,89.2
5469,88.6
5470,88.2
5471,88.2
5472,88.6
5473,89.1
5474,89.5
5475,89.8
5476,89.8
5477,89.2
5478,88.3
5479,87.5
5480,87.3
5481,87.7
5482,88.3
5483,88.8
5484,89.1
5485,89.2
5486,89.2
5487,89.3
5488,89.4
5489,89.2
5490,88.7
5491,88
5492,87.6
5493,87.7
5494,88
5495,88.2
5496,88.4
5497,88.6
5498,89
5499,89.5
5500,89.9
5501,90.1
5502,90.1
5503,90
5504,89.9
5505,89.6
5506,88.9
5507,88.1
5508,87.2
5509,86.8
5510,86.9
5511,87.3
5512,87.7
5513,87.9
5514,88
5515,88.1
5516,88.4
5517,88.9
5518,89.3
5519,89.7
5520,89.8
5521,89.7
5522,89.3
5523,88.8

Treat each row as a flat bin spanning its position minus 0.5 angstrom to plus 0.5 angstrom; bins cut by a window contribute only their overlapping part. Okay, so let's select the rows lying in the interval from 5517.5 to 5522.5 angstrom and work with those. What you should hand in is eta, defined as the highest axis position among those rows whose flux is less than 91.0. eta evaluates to 5522 angstrom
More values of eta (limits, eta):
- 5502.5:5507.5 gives 5507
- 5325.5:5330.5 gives 5330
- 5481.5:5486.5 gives 5486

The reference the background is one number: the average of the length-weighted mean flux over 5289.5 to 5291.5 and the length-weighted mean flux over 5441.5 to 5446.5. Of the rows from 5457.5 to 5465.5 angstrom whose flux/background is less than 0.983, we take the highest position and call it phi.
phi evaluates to 5465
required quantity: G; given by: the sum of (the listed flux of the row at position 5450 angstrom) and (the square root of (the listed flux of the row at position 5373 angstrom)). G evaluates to 97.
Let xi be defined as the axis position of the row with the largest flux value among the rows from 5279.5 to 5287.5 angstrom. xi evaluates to 5280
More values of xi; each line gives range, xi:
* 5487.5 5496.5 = 5488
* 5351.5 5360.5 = 5356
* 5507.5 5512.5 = 5512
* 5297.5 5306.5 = 5298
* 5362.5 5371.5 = 5363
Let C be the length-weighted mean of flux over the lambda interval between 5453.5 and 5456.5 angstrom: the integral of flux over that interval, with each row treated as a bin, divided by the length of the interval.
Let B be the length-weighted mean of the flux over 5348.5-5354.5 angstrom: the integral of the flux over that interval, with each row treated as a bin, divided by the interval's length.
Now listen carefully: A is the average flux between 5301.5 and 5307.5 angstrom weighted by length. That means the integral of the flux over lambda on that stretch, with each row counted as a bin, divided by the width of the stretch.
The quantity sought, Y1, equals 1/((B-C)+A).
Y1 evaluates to 0.0105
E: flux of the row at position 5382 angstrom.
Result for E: 90.5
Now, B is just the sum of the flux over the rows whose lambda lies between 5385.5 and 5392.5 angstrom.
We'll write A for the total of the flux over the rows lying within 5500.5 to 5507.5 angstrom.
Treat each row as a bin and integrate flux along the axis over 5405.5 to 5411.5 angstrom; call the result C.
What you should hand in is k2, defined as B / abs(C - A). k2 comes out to 6.9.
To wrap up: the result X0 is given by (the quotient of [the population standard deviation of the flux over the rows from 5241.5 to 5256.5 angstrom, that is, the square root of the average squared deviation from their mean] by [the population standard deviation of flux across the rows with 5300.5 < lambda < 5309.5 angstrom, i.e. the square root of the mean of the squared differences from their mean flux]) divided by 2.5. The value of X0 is 0.83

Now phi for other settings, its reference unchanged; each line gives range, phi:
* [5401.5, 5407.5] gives 5407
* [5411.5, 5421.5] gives 5417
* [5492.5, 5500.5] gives 5500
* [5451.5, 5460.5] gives 5458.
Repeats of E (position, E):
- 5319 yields 90.3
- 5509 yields 86.8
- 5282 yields 92.7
